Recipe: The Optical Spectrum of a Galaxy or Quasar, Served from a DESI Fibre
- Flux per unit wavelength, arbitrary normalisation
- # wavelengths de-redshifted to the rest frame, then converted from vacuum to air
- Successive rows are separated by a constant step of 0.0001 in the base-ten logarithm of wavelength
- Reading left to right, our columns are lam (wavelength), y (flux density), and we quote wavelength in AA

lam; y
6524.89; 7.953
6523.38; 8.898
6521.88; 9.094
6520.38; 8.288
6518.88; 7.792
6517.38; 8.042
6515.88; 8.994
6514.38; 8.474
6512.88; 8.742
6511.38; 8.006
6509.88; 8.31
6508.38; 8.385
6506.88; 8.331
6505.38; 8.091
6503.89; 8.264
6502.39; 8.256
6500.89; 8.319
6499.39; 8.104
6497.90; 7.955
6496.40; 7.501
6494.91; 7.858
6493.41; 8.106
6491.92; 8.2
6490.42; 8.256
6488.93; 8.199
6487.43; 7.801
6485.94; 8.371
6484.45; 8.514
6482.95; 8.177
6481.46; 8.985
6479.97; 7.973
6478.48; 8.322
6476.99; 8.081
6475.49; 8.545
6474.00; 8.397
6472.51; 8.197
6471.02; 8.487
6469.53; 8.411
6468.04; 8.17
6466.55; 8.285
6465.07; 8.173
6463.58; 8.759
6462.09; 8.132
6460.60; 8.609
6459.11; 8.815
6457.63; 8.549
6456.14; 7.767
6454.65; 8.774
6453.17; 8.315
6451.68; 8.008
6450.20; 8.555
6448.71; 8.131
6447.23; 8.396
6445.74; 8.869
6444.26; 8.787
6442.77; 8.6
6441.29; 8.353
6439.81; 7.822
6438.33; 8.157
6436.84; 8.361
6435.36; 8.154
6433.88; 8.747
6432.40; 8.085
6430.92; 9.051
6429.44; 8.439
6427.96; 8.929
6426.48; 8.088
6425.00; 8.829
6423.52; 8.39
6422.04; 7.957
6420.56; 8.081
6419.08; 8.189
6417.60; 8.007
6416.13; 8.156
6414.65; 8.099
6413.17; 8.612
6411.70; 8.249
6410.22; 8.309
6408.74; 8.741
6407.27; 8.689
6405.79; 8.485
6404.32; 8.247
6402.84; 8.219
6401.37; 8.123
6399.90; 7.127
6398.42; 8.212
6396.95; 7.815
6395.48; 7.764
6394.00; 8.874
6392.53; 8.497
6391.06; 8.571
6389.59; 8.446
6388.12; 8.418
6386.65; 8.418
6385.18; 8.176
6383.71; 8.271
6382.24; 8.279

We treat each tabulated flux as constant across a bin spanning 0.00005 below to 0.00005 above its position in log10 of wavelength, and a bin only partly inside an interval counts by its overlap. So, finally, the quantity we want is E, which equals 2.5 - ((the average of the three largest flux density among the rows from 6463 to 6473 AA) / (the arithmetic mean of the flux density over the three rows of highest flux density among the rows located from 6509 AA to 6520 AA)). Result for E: 1.52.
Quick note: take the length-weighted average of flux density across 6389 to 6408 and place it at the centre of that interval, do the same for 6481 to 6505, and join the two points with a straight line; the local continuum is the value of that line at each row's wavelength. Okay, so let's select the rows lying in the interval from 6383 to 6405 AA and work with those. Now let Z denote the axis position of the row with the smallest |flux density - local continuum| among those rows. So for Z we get 6402.84 AA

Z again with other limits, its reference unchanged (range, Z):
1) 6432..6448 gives 6438.33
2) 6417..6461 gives 6419.08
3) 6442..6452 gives 6448.71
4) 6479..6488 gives 6482.95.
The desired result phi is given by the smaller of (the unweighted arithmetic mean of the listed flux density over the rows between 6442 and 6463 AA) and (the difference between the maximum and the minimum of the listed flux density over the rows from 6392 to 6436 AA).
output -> 1.9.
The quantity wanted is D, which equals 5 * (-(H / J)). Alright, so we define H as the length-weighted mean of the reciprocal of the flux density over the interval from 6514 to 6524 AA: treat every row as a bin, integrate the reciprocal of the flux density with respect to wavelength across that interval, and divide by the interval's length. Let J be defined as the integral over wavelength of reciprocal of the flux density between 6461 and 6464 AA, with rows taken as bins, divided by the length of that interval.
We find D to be -4.97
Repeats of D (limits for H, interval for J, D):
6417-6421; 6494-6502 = -4.91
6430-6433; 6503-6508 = -4.82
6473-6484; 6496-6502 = -4.80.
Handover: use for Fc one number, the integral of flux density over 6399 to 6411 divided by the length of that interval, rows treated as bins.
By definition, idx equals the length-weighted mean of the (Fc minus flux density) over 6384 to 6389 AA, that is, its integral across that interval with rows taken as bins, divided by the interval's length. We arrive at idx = -0.10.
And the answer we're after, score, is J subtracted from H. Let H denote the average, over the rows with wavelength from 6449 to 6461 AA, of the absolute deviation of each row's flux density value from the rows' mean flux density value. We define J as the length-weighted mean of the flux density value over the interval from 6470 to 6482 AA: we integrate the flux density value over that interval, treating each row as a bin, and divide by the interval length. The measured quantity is -8.07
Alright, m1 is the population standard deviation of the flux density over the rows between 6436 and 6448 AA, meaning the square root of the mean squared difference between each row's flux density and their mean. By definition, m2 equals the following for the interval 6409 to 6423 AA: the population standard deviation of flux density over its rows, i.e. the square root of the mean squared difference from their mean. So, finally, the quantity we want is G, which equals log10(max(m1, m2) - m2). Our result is -0.9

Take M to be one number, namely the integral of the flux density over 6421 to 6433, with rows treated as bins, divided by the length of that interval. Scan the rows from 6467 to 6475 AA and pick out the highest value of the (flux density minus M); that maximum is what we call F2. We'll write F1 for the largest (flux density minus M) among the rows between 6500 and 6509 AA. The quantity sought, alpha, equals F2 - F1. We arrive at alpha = 0.1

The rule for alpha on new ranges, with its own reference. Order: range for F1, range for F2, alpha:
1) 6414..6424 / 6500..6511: 0.0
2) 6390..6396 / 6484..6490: -0.4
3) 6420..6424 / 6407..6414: 0.4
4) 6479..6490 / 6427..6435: 0.1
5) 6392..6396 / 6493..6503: -0.6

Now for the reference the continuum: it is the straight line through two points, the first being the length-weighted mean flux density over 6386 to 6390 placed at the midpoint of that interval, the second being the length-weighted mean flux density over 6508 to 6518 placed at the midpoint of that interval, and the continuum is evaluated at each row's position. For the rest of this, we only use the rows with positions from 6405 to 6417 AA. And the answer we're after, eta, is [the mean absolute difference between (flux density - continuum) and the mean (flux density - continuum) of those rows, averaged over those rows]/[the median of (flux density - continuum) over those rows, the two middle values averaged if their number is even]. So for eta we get -6.6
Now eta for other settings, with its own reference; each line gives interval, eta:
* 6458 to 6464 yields 0.9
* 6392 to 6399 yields -1.7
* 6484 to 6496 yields -0.8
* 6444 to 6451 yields 1.8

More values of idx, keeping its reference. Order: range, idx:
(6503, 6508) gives 0.00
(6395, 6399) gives 0.31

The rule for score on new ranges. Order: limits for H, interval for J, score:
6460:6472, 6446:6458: -8.13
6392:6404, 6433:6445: -7.99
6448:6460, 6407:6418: -8.05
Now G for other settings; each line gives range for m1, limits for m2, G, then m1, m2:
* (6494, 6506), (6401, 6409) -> -1.8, 0.253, 0.24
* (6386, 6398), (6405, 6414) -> -0.8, 0.352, 0.18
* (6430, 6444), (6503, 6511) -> -0.6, 0.355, 0.10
